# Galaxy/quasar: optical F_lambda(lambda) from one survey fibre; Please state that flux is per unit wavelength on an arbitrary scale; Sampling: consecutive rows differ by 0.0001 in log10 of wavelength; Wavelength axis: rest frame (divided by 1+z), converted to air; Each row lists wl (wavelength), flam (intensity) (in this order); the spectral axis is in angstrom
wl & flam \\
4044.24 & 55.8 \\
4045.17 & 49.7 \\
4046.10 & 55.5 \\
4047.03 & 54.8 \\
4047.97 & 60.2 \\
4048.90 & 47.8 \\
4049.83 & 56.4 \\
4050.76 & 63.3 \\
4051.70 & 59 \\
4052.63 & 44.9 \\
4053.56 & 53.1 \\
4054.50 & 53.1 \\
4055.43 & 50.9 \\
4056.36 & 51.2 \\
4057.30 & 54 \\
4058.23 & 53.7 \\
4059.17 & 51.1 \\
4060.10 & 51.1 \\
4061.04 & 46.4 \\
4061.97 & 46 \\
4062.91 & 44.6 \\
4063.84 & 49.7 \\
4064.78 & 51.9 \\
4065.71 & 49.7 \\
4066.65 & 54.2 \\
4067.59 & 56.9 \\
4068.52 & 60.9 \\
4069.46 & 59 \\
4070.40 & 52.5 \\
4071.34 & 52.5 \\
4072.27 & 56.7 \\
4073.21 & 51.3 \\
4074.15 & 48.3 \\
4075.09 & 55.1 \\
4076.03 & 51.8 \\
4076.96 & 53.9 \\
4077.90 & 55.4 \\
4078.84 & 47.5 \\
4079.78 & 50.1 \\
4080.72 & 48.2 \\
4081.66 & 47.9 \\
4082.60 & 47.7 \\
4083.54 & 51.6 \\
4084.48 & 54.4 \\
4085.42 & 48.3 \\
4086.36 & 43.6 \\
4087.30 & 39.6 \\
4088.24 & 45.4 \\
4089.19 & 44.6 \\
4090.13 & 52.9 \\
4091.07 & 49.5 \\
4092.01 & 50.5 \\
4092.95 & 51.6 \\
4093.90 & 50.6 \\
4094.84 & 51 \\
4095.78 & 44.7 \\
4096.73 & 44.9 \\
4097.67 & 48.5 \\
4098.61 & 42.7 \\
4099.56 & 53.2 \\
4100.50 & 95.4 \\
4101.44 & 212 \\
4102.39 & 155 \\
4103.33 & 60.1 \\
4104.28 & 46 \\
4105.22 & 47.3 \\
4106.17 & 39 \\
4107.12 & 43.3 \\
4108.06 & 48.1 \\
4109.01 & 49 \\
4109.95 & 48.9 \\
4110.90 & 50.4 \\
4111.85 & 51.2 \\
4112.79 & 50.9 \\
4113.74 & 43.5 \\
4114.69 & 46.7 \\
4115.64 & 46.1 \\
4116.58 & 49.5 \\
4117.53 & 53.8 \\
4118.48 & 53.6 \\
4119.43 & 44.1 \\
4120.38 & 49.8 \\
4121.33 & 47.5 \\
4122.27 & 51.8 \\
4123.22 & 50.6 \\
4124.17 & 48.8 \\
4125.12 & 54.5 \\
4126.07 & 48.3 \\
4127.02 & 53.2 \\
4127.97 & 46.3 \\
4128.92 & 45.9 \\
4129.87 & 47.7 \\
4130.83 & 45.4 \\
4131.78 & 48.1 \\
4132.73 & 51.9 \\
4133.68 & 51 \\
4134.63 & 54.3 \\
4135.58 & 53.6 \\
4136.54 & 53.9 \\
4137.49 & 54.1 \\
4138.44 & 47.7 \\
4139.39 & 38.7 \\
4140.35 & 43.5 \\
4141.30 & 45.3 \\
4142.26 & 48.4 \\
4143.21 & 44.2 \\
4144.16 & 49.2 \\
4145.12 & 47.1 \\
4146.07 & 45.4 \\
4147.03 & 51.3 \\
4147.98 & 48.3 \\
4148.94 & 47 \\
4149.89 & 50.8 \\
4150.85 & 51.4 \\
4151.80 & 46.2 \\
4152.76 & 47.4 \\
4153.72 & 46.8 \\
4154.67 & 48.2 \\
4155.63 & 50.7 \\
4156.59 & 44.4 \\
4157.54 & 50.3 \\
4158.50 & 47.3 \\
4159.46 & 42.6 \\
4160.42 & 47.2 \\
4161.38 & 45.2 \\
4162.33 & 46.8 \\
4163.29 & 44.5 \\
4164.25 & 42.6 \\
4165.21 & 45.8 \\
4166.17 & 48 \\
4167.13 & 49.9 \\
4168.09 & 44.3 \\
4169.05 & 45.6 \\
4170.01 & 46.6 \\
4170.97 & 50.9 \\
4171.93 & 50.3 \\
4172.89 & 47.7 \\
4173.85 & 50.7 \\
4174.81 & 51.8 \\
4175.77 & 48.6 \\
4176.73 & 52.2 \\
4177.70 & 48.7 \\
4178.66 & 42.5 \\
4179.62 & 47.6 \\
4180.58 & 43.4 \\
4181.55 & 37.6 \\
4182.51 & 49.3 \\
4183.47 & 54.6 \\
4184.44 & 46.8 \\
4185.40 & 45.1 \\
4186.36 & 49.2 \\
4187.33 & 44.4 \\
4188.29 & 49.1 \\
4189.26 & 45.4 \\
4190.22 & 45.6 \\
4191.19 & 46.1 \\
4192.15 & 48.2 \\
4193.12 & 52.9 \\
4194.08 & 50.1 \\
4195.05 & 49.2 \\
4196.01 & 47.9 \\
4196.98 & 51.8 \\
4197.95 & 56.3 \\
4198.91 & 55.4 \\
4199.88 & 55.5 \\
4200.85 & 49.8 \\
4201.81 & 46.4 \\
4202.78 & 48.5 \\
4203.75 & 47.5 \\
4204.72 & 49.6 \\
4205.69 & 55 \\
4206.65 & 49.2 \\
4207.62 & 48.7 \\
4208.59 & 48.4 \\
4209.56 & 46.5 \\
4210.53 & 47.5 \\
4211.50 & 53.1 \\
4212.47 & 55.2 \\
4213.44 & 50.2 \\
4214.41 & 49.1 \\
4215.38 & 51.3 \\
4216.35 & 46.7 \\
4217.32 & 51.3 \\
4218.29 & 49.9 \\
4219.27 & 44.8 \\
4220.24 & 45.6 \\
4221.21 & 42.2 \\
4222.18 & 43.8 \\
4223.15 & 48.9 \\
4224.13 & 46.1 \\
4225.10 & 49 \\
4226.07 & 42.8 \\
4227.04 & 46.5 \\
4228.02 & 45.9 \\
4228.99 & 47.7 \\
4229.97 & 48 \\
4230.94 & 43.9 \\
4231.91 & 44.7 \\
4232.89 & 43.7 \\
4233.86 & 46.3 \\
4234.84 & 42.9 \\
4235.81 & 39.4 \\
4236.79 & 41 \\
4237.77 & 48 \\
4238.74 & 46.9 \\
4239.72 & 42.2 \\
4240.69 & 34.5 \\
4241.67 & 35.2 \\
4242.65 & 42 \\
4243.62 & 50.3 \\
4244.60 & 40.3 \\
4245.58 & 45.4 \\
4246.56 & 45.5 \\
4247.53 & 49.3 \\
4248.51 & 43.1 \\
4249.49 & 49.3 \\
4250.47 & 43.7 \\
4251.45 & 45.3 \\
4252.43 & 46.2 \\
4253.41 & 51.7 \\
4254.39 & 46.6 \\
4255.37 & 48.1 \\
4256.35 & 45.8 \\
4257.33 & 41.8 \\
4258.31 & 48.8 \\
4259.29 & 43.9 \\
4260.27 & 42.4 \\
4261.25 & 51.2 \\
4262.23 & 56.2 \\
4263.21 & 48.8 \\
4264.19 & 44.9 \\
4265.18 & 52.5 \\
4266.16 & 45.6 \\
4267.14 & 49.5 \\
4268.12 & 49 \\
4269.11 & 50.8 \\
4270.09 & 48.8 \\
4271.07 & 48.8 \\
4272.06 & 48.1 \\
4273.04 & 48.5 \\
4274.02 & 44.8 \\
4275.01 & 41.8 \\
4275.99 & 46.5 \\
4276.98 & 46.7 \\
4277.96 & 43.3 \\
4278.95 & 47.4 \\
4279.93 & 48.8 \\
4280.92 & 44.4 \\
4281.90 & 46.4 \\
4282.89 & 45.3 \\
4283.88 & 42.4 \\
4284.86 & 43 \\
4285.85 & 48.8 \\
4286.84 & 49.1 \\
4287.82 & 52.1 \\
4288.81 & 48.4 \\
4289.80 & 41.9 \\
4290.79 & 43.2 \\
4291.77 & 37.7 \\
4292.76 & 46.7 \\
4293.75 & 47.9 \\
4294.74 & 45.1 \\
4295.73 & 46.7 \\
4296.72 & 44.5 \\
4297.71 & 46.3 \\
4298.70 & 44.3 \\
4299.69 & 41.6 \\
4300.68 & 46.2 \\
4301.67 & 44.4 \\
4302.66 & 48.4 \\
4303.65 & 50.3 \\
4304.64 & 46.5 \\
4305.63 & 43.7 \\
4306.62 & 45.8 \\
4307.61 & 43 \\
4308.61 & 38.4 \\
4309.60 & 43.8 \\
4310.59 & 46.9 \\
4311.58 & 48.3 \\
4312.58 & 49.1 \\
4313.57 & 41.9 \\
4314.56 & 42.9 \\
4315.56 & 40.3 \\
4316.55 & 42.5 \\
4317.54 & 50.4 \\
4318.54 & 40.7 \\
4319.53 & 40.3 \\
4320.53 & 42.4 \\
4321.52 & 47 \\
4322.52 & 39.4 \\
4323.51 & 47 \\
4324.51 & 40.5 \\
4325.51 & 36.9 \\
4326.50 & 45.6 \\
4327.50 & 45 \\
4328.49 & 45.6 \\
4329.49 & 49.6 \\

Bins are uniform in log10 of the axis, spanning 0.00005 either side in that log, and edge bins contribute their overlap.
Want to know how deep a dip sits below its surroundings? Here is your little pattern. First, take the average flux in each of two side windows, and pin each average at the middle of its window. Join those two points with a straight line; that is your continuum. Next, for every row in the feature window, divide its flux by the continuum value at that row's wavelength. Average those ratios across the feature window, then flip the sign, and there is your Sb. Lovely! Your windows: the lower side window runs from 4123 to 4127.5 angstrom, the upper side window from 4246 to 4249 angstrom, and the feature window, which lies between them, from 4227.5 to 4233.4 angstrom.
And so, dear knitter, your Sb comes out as -0.98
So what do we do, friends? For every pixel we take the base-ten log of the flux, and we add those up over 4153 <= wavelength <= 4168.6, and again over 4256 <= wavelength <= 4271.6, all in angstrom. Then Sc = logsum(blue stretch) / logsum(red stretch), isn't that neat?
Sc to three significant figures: 0.992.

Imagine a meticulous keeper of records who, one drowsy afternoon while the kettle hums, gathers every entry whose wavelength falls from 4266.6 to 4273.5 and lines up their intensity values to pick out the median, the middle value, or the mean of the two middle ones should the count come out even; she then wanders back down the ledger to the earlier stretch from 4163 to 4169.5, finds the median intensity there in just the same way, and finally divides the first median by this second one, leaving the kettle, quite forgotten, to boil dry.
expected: 1.07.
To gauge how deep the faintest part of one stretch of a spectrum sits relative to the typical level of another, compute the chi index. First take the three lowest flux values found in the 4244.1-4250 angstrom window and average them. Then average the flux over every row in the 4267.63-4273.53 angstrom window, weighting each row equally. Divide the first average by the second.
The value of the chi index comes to 0.88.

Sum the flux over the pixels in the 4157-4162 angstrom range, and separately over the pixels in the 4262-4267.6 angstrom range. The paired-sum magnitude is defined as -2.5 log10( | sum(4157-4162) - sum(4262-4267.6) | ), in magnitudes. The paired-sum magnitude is -4.5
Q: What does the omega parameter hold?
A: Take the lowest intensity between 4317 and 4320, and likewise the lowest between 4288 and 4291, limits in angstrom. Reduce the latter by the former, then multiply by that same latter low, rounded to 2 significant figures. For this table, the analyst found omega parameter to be 67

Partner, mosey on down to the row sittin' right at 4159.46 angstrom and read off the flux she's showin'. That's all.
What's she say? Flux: 42.6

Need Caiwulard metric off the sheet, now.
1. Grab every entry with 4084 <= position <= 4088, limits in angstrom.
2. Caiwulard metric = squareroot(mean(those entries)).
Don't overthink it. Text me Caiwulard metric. 6.8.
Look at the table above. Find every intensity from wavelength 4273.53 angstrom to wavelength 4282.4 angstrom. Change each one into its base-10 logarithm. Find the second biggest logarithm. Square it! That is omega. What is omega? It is 2.81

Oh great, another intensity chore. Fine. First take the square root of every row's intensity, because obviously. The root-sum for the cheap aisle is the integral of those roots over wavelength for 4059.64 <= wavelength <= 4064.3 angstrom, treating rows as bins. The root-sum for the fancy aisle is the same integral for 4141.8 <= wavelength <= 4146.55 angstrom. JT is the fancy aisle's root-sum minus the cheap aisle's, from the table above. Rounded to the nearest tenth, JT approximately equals 0.4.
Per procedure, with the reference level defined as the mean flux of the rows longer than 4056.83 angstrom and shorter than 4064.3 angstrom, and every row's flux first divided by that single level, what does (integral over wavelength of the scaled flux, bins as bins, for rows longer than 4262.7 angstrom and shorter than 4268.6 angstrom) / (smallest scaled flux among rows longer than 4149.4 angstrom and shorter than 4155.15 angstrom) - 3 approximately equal 3.2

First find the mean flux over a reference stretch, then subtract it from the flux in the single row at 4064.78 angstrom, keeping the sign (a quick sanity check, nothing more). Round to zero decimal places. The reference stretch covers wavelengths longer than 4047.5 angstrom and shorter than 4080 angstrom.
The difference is -1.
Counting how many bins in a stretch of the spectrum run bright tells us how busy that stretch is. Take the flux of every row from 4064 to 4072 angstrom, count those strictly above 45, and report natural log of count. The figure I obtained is 2.08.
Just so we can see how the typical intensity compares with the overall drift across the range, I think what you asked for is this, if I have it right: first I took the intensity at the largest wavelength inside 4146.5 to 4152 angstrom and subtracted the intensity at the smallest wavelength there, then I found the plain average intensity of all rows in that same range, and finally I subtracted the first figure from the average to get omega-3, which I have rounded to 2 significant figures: 54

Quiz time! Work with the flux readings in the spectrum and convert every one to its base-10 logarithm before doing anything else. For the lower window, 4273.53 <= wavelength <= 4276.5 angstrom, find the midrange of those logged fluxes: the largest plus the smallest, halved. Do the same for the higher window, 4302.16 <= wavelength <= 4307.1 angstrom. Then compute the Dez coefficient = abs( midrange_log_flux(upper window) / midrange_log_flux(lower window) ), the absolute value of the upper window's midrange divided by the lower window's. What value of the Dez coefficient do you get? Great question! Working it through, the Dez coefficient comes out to 1.02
